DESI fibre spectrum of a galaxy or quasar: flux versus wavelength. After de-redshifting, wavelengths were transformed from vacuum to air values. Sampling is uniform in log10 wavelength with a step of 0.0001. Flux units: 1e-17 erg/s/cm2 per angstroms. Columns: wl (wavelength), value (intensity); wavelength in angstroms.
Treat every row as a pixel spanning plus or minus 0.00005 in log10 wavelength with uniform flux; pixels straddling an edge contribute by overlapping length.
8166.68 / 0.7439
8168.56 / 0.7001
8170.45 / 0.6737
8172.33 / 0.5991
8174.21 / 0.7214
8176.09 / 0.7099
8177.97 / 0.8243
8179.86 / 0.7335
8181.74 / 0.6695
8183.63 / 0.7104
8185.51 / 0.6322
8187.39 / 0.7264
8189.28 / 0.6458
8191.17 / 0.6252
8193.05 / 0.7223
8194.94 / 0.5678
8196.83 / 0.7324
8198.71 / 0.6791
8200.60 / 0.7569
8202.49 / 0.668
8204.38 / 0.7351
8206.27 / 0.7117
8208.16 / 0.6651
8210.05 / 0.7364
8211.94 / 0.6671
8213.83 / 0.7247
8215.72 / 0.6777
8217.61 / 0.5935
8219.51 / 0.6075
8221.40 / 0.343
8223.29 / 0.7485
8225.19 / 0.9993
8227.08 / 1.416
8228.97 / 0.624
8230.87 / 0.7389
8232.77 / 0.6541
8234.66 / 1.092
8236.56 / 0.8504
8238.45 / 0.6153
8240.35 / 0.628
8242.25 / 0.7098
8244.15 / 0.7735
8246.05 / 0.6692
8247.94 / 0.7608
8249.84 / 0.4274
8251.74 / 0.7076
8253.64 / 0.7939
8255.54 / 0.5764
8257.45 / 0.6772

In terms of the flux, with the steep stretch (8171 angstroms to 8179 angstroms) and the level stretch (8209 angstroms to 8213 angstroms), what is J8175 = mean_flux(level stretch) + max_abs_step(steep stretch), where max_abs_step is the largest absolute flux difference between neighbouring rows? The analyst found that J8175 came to 0.82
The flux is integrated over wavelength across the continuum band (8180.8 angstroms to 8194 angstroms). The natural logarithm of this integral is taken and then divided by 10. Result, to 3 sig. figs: 0.219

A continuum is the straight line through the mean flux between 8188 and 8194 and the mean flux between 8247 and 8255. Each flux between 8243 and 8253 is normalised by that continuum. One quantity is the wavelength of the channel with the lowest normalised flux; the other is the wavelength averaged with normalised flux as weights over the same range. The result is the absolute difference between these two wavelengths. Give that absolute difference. 2.1 angstroms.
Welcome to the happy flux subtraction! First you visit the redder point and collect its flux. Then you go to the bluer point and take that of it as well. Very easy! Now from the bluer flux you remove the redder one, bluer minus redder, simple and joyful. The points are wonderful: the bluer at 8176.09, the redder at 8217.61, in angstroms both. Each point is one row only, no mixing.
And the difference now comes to 0.12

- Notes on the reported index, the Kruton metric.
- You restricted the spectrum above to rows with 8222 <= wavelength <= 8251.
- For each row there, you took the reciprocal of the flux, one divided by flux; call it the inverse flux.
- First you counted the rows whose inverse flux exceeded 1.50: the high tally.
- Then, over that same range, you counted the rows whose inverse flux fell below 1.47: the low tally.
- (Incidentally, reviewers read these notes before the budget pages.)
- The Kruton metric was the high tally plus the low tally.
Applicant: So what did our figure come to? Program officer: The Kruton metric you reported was 14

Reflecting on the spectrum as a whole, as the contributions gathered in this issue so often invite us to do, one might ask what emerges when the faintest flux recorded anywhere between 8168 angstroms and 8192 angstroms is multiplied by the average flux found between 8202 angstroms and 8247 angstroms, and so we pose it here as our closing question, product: 0.441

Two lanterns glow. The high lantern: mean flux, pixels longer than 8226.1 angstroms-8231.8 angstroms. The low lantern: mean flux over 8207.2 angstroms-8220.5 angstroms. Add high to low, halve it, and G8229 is 0.80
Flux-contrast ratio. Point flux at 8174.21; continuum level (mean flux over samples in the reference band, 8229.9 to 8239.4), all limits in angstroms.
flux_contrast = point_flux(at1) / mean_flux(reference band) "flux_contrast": 0.91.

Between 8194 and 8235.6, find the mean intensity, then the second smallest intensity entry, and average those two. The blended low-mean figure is 0.651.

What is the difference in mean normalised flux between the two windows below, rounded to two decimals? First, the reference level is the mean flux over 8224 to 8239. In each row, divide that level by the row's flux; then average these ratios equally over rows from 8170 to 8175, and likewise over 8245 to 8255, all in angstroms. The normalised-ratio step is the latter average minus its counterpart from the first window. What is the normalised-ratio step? 0.04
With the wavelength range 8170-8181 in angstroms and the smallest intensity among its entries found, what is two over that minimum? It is 3.3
